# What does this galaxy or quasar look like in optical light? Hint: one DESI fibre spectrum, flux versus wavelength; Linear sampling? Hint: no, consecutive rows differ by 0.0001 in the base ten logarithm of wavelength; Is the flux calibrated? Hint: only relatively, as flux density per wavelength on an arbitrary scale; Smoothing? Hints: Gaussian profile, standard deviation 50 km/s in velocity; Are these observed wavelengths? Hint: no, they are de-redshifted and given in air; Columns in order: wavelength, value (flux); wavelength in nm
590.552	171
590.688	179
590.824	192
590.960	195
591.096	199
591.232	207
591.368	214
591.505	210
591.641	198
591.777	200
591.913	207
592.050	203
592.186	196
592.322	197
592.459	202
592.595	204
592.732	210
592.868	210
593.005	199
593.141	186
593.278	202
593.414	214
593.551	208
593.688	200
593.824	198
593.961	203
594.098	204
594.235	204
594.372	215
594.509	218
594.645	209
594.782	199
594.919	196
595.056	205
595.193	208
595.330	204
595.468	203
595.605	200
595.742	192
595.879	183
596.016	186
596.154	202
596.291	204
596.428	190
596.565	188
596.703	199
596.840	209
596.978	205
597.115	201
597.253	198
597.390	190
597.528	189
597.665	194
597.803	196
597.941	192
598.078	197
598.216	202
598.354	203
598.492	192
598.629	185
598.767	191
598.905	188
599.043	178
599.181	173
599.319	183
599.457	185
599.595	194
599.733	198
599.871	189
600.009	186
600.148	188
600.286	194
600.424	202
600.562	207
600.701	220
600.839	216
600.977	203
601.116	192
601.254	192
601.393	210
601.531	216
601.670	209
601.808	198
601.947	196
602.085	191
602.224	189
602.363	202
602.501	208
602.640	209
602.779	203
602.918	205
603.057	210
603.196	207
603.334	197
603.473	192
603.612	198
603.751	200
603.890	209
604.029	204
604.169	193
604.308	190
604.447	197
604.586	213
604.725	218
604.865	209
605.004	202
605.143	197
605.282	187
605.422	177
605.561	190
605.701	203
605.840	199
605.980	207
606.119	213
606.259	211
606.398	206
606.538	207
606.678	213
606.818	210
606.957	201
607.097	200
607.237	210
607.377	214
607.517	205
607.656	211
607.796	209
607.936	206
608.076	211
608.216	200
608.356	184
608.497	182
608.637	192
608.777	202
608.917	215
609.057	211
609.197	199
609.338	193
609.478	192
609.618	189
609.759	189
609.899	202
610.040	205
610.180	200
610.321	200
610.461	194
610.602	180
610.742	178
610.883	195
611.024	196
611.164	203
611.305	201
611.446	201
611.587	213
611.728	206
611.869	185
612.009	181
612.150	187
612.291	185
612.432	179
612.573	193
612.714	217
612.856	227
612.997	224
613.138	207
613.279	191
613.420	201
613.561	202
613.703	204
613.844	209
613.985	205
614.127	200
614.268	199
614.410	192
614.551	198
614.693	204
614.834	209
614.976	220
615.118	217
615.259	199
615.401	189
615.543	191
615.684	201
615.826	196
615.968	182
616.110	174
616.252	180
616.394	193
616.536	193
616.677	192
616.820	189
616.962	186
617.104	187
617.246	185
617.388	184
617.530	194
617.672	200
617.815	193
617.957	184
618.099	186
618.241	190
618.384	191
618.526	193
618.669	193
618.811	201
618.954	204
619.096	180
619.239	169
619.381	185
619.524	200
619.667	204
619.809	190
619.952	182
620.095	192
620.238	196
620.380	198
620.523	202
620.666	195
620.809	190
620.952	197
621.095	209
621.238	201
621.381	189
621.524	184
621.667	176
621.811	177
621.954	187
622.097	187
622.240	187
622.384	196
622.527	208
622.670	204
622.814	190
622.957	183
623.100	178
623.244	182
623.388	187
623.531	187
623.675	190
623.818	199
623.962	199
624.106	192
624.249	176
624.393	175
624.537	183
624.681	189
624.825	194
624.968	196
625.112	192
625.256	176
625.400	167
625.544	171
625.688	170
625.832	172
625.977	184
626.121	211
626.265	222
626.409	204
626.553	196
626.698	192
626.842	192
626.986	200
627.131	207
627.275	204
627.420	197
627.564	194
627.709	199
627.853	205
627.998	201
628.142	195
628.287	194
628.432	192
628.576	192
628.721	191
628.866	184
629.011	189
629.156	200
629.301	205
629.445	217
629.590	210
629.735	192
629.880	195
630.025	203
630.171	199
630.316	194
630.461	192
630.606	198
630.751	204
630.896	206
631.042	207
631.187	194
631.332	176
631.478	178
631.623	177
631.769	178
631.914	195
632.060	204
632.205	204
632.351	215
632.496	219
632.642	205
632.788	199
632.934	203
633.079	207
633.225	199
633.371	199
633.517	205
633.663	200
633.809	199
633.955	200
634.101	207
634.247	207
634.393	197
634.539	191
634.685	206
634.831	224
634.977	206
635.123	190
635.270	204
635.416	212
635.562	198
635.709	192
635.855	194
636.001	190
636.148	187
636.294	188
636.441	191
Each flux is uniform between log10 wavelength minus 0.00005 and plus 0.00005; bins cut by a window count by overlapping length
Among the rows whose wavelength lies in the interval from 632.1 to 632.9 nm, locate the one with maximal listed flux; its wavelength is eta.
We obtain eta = 632.496 nm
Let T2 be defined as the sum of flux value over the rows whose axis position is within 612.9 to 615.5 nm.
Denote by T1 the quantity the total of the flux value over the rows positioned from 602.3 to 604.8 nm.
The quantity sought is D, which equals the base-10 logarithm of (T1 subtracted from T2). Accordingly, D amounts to 1.2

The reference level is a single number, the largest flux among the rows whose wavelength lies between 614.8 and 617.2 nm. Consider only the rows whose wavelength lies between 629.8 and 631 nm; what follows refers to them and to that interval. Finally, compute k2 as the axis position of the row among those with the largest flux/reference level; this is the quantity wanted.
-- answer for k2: 630.896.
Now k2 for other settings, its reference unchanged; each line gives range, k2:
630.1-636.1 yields 634.831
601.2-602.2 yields 601.531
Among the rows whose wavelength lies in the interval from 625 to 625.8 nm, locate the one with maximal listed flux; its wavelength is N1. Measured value 625.112 nm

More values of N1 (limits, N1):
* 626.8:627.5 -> 627.131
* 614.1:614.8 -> 614.693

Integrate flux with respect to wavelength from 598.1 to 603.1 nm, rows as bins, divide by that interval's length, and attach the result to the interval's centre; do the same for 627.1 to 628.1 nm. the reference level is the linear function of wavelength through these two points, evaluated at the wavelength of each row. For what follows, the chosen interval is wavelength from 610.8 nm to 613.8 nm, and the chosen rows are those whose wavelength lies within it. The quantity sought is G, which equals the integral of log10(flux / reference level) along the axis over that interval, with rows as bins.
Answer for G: 0.005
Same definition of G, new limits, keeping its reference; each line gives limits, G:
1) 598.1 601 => -0.022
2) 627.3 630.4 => -0.023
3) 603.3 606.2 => 0.011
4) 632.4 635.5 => 0.015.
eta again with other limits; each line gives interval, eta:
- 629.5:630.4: 629.590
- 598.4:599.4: 598.492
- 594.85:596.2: 595.193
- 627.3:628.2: 627.853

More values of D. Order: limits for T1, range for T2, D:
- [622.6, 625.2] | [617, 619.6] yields 1.4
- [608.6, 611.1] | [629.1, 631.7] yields 1.2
